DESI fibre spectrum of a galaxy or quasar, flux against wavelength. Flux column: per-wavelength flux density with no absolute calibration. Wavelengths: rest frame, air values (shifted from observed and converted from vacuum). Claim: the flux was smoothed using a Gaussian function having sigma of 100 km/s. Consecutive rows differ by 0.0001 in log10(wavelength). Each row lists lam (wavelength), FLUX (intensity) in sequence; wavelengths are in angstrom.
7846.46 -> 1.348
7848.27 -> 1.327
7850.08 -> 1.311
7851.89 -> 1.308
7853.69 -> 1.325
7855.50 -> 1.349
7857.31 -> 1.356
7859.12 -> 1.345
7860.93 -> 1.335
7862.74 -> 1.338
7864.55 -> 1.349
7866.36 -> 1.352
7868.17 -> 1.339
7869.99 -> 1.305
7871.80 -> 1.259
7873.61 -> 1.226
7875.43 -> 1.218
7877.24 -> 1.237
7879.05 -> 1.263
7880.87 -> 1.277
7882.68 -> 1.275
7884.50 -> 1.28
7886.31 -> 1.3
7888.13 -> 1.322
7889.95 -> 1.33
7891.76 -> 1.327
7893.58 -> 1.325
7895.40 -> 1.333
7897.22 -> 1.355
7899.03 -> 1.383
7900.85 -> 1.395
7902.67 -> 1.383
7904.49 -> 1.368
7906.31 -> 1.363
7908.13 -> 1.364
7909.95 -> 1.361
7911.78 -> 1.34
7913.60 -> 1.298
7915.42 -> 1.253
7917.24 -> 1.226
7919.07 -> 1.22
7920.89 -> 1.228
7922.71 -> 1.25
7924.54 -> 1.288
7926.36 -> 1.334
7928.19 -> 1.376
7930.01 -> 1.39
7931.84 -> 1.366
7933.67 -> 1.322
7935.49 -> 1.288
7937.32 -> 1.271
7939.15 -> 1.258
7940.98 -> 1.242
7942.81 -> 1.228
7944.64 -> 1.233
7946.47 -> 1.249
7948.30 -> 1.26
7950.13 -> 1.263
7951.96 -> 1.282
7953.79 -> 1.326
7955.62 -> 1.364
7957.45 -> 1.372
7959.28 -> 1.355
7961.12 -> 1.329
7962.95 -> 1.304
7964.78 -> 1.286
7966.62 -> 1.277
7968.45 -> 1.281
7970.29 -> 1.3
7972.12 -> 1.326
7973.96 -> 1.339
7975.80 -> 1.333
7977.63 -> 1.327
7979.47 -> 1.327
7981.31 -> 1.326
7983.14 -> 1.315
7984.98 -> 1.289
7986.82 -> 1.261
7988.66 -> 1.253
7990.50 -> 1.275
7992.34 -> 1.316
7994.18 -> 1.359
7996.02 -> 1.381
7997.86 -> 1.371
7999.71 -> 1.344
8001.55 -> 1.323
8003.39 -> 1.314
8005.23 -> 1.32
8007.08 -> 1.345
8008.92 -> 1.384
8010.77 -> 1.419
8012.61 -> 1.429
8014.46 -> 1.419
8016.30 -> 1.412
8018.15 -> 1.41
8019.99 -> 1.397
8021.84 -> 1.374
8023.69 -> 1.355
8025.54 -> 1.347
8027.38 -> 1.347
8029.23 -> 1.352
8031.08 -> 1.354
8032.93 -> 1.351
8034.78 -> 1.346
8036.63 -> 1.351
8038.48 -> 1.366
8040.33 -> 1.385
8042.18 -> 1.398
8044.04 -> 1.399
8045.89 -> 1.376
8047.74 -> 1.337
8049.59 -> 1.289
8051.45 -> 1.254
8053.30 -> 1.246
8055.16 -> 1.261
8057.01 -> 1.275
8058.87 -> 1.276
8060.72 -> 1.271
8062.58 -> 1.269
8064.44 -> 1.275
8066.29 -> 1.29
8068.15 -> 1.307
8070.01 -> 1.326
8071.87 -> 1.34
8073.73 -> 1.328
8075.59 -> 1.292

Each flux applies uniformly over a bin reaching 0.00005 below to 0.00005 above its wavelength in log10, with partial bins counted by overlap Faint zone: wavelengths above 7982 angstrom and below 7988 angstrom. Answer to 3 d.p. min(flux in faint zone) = 1.261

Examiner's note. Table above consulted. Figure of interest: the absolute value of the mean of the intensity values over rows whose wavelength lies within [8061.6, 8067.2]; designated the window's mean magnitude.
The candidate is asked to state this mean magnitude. 1.28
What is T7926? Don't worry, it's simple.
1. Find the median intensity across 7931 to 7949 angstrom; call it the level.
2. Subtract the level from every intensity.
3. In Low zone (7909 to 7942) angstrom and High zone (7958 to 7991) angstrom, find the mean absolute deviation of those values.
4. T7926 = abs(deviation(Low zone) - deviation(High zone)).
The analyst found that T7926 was 0.022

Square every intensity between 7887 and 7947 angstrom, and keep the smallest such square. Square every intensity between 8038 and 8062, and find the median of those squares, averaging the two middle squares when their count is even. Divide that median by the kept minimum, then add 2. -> 3.12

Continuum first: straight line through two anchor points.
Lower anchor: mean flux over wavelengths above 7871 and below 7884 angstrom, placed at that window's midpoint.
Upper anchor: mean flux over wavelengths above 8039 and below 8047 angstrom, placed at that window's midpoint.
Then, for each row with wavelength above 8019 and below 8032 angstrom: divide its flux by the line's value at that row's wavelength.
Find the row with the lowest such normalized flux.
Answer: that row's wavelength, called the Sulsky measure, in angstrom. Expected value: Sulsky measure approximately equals 8027.38 angstrom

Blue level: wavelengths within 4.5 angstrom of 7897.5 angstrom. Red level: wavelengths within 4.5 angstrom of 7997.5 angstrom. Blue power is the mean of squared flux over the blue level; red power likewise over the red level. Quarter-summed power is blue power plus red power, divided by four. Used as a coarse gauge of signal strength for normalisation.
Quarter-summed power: 0.92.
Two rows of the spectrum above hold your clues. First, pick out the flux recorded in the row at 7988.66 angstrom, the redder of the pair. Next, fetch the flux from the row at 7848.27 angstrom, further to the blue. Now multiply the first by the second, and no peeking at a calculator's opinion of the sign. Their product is 1.663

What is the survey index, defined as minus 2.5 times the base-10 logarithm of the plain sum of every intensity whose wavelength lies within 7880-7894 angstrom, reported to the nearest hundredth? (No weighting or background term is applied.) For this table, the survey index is -2.55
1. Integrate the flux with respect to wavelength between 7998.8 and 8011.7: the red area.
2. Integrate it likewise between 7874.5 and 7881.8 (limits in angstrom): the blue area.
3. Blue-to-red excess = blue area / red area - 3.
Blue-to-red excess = -2.48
